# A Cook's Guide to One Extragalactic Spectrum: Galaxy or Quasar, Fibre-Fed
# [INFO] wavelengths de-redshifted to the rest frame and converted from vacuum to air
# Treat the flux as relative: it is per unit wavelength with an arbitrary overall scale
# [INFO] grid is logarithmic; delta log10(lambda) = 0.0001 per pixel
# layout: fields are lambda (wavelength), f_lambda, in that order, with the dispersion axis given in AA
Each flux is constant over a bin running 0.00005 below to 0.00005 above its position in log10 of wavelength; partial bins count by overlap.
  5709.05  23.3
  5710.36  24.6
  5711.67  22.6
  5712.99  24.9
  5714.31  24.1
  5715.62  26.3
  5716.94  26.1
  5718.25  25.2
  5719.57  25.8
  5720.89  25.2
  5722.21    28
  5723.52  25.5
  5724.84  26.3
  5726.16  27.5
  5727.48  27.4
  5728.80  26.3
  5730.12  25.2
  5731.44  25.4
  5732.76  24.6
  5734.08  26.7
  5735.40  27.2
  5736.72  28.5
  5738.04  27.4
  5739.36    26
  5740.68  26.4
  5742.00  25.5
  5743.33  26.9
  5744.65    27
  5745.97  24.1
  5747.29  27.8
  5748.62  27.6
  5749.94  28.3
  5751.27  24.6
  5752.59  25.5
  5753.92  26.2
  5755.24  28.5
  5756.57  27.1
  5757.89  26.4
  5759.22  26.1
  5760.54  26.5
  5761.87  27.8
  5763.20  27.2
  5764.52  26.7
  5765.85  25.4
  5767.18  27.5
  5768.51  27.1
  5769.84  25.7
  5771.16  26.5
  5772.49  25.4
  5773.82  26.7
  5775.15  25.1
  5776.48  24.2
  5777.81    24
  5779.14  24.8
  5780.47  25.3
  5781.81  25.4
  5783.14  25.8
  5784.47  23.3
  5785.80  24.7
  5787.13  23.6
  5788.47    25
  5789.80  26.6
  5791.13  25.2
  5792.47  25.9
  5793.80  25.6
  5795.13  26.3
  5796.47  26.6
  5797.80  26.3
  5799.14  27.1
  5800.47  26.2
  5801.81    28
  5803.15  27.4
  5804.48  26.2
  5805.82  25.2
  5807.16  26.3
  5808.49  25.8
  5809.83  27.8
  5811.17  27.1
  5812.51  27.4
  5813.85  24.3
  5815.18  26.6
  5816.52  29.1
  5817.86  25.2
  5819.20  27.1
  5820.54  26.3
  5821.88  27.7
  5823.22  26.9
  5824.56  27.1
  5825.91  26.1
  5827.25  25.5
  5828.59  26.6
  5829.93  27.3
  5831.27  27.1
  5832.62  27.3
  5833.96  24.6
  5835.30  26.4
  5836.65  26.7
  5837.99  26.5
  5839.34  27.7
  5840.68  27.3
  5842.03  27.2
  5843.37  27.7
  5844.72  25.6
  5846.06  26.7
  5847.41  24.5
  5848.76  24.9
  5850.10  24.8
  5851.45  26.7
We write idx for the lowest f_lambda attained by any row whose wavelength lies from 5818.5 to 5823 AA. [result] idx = 26.3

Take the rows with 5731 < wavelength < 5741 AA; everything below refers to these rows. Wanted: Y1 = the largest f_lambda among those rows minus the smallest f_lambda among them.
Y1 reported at 3.9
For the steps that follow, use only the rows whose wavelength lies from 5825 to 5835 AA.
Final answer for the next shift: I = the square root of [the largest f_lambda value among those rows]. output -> 5.22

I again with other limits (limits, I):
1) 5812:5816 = 5.23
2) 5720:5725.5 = 5.29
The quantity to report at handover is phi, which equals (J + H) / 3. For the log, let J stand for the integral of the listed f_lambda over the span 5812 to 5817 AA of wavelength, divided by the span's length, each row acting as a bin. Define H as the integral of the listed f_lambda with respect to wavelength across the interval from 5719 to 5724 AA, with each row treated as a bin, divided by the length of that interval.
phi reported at 17.6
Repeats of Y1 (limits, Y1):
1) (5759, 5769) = 2.4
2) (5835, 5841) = 1.3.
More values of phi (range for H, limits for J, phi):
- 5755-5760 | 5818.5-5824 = 18.0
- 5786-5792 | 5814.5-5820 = 17.4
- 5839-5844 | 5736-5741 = 18.2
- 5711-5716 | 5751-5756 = 16.9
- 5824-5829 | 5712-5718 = 17.2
